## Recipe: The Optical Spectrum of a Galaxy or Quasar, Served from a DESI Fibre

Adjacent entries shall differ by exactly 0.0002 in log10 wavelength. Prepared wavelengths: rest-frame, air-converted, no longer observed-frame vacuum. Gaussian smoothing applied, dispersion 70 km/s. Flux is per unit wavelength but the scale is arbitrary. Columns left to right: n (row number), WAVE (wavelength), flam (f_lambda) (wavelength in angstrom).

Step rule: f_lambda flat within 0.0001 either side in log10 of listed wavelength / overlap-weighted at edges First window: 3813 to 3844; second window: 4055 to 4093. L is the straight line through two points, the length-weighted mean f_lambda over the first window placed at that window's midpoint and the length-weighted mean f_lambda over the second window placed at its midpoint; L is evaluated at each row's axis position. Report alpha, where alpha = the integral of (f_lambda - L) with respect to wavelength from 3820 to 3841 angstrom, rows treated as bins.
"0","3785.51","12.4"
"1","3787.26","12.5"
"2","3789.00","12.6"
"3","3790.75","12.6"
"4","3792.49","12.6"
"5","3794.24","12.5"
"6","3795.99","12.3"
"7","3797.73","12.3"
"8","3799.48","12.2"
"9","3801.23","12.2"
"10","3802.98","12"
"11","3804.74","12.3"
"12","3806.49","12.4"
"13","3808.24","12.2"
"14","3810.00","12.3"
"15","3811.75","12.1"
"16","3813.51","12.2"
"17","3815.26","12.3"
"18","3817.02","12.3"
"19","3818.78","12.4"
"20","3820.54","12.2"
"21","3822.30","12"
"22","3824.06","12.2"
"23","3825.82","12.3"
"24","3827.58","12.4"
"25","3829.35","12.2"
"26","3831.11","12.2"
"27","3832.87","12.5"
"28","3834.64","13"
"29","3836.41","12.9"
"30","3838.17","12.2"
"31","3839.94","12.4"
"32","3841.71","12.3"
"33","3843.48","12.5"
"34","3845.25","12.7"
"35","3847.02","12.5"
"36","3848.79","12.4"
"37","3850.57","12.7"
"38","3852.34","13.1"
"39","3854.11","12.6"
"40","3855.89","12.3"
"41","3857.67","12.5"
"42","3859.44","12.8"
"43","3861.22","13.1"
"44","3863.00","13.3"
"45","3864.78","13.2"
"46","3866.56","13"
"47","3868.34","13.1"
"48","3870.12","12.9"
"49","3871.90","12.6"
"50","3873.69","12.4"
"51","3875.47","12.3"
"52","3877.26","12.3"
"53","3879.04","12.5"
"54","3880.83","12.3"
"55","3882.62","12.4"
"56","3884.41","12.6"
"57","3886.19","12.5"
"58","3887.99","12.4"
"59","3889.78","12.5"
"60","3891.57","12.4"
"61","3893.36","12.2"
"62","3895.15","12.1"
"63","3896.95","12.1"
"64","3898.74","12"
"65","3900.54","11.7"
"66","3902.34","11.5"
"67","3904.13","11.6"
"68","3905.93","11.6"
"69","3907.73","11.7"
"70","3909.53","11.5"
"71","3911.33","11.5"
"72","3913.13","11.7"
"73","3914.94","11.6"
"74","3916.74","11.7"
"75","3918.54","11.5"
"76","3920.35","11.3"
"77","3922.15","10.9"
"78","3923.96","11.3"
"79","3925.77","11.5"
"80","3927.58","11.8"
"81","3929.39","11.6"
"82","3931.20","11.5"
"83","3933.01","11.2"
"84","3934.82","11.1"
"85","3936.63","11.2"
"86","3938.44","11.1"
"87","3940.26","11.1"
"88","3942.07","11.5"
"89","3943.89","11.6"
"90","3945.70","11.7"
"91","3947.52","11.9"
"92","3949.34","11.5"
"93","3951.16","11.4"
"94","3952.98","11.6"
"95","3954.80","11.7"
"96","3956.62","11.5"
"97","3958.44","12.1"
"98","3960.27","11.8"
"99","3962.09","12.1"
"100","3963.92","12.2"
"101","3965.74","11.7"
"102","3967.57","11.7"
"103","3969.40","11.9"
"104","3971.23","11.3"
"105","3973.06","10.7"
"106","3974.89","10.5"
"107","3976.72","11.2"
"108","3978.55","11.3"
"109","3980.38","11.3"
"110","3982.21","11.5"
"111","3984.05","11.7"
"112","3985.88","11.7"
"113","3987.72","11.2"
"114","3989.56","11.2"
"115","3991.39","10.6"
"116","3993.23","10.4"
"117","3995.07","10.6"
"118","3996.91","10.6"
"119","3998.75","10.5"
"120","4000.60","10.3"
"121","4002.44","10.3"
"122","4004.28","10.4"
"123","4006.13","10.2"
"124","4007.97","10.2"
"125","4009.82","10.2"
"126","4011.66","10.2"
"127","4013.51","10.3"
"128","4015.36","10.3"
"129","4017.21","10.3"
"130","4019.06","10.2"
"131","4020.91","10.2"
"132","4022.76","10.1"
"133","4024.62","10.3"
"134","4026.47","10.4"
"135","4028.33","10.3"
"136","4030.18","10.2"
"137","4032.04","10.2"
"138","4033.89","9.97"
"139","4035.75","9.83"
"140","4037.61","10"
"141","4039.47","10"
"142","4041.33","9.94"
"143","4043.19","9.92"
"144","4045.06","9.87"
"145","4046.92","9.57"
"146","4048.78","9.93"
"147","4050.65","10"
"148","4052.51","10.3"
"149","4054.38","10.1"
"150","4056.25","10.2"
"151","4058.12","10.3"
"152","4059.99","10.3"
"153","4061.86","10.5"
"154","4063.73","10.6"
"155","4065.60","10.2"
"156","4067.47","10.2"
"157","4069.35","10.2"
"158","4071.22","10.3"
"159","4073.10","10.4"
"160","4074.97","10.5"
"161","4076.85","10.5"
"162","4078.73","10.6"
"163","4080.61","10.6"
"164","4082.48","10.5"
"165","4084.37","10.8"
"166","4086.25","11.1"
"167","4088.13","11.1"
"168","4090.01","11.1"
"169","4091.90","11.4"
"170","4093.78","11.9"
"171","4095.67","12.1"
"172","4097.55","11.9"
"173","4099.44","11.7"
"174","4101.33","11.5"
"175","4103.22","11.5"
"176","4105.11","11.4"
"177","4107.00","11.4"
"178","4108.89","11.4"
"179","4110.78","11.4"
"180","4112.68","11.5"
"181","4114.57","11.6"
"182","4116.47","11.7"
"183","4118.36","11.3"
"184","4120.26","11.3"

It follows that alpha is 1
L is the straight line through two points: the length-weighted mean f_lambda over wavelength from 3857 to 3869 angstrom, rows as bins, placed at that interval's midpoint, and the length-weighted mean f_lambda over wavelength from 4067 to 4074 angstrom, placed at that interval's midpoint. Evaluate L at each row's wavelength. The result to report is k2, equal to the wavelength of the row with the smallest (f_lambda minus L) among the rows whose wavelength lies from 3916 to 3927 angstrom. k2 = 3922.15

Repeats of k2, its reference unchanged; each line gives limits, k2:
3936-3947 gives 3938.44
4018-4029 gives 4022.76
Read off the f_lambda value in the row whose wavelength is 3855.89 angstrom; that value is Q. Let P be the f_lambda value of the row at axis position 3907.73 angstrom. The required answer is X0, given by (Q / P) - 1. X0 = 0.05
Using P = 11.7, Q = 12.3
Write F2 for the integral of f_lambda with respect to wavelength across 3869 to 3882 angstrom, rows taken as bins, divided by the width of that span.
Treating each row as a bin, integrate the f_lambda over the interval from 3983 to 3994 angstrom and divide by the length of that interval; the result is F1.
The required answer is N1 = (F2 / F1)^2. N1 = 1.25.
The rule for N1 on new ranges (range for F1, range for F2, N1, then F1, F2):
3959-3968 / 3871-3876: 1.09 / 11.9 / 12.4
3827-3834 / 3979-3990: 0.86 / 12.3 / 11.4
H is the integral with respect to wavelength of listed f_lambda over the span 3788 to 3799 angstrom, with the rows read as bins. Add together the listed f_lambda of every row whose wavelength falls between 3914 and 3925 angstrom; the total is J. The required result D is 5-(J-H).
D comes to 74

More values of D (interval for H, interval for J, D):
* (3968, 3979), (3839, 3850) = 53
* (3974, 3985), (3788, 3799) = 54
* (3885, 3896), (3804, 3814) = 68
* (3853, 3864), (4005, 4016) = 84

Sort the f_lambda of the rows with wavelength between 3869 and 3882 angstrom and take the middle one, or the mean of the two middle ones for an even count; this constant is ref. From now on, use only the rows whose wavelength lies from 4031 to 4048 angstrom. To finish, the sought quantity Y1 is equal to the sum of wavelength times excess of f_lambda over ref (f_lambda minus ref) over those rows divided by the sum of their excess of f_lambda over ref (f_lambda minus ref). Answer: 4039.7 angstrom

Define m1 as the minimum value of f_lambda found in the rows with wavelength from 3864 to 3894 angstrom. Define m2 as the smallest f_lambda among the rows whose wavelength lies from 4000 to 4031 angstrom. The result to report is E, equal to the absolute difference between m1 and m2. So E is 2.1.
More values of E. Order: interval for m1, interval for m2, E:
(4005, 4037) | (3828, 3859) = 2.4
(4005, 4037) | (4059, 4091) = 0.4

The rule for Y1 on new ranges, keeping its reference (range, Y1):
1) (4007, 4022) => 4014.4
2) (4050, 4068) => 4058.9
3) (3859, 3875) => 3865.1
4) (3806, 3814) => 3811.1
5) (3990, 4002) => 3996.1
